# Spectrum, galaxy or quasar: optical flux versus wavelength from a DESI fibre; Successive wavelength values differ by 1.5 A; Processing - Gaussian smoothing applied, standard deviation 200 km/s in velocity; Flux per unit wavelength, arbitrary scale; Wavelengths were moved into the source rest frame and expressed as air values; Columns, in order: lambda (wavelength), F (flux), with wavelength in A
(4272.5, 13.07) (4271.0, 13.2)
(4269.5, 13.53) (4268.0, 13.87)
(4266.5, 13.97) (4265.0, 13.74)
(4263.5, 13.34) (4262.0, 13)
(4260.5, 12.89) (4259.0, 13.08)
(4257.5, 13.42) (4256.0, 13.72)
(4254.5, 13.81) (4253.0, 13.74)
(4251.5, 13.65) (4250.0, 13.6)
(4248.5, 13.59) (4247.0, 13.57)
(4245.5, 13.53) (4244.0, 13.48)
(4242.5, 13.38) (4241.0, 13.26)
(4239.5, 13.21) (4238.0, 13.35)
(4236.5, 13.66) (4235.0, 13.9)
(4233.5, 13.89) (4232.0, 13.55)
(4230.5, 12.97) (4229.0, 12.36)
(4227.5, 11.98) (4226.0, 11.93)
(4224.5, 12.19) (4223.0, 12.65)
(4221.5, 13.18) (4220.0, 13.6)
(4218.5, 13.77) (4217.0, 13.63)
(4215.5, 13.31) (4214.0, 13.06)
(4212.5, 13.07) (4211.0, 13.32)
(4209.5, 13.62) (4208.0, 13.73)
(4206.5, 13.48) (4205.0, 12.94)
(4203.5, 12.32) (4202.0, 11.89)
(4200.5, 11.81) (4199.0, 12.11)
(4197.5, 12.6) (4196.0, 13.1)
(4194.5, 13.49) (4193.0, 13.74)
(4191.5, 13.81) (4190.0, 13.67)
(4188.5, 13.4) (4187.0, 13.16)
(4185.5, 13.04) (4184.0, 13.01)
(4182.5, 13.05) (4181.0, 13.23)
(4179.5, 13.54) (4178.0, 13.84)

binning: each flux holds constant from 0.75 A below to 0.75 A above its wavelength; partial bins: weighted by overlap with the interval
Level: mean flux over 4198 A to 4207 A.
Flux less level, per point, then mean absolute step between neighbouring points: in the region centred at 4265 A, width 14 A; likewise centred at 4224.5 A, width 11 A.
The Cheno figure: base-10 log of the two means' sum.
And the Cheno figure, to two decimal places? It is -0.22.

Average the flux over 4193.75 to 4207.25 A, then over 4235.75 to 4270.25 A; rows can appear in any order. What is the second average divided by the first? 1.07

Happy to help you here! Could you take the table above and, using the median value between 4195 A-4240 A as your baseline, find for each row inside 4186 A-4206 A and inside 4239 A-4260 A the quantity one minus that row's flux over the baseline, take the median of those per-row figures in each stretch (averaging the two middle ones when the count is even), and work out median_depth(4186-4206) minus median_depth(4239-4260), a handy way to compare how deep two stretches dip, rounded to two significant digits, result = 0.034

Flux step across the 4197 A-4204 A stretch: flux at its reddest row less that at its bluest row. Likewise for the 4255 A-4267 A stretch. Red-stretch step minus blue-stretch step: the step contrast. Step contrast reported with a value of 0.5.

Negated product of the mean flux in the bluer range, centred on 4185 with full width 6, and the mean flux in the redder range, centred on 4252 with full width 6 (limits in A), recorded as -179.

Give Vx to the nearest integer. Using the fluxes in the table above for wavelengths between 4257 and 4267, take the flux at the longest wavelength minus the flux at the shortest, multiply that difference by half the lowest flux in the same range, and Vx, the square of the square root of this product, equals 4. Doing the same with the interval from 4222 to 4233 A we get 5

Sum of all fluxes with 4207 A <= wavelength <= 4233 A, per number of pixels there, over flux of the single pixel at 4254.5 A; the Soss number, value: 0.95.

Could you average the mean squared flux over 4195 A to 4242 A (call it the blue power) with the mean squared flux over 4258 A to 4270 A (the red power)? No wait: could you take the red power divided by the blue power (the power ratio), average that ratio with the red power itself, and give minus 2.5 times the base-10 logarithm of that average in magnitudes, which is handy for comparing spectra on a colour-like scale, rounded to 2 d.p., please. -4.89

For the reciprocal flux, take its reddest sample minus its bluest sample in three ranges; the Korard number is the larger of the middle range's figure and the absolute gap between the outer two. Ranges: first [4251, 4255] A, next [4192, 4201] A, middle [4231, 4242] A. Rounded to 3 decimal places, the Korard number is 0.013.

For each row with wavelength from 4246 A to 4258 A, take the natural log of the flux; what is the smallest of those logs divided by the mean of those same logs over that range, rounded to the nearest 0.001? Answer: 0.994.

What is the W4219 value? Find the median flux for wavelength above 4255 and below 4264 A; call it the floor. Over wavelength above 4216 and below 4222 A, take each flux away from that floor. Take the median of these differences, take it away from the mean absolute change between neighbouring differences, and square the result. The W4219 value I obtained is 0.42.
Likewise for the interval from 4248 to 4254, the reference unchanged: 0.22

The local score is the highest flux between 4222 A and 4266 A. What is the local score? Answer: 13.9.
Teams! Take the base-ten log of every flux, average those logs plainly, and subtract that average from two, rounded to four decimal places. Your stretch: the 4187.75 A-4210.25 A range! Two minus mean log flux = 0.8851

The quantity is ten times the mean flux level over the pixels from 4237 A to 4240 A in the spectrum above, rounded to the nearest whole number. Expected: 133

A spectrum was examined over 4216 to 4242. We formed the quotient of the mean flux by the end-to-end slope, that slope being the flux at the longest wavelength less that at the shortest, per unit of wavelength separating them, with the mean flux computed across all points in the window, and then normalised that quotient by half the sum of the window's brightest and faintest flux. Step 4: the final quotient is -66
